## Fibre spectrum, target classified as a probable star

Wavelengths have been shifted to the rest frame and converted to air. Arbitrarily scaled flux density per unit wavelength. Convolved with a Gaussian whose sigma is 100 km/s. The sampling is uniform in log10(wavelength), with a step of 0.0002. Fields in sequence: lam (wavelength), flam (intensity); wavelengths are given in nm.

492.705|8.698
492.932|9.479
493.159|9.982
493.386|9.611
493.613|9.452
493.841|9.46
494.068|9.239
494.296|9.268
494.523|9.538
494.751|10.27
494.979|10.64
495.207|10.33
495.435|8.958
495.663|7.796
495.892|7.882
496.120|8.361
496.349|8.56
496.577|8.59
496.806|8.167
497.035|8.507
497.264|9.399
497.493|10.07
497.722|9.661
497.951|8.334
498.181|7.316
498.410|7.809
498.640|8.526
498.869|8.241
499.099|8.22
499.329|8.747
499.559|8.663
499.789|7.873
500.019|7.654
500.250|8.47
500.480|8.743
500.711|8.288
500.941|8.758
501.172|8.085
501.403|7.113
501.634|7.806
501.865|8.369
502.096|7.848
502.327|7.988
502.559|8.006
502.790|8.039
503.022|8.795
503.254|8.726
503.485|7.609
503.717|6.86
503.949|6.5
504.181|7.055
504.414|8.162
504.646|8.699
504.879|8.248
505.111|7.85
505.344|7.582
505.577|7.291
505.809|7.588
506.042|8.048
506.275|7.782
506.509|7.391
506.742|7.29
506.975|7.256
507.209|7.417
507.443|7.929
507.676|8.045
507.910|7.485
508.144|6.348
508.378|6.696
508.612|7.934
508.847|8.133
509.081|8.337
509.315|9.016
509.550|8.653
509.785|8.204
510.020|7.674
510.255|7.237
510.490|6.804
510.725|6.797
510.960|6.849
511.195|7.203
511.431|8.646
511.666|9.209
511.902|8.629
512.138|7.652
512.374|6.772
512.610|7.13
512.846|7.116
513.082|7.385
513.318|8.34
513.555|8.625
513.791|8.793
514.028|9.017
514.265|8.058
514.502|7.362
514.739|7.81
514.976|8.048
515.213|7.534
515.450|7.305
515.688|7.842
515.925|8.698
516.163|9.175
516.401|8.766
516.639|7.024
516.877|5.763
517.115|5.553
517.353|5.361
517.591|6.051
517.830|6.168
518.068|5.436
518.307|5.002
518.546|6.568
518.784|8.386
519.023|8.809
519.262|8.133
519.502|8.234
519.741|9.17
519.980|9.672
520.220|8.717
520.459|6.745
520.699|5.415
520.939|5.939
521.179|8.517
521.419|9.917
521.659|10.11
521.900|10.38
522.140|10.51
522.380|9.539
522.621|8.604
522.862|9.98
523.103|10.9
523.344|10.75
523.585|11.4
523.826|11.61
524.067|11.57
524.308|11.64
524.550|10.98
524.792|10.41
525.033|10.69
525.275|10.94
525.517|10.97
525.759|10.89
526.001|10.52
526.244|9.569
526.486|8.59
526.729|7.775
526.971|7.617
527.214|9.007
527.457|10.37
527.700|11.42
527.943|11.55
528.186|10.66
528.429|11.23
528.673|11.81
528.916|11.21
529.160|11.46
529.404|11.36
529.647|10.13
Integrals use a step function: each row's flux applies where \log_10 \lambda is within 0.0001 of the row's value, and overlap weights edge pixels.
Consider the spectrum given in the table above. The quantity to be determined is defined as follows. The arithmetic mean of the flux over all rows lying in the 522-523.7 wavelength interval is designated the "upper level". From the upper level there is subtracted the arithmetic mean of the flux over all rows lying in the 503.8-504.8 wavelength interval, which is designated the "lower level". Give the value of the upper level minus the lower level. 2.6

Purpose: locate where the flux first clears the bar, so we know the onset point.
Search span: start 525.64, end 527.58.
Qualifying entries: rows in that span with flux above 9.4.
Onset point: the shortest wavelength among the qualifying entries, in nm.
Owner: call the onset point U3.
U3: 525.759 nm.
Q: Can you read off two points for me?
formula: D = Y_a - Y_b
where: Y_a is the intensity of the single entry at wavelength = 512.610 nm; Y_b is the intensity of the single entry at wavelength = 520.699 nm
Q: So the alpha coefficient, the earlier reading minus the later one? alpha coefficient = 1.7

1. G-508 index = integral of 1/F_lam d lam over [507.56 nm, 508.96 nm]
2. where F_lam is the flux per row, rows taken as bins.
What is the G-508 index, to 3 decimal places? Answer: 0.190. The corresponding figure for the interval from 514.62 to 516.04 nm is 0.181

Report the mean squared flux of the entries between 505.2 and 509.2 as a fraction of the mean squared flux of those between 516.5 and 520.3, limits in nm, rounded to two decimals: 1.08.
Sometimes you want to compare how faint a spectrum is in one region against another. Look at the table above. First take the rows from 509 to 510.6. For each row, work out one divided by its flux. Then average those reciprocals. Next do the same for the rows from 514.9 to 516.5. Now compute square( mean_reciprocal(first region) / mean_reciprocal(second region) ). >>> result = 1.06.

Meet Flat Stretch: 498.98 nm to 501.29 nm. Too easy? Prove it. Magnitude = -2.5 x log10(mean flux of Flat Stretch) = -2.30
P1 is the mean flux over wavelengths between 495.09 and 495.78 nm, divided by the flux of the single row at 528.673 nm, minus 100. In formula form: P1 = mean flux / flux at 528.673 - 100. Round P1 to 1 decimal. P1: -99.2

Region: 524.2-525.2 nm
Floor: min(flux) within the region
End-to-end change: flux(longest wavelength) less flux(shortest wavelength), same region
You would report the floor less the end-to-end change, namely 11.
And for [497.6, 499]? 9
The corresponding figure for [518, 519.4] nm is 2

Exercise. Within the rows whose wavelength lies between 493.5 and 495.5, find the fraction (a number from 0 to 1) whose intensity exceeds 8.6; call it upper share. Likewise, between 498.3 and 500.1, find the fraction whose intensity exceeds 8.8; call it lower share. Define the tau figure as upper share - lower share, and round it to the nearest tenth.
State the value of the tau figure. 1.0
